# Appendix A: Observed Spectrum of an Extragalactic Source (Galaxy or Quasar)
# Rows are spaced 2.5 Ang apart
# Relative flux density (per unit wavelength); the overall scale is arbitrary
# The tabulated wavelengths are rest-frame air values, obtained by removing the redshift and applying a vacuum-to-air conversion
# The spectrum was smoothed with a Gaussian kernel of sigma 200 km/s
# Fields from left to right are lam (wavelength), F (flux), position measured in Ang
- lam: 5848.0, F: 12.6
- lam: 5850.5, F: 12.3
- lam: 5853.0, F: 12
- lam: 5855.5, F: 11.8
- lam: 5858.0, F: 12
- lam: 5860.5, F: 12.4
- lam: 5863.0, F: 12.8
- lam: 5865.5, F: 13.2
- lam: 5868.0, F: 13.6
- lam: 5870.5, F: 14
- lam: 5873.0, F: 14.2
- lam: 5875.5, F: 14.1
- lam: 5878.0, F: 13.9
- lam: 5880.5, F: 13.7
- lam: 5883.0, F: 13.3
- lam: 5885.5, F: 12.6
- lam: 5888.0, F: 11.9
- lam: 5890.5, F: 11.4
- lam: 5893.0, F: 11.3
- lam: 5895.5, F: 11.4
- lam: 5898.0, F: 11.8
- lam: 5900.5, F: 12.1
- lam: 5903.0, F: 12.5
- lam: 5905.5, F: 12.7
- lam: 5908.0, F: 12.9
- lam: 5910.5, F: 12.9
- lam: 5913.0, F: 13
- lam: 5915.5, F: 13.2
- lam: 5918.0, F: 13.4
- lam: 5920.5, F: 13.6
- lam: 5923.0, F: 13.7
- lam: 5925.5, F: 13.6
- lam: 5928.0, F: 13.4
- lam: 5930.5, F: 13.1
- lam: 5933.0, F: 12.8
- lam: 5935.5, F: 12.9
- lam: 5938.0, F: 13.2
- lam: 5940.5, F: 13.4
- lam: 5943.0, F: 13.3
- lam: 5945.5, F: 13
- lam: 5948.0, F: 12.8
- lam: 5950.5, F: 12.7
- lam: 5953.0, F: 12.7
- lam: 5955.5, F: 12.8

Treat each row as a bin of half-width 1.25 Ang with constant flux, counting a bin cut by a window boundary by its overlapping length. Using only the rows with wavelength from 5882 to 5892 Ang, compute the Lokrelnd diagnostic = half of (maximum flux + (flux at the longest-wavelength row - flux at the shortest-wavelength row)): 5.7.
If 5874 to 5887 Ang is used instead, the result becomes 6.3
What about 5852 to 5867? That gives 7.2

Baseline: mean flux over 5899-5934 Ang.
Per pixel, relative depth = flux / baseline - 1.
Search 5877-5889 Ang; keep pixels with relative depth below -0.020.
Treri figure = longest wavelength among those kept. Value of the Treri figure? 5888.0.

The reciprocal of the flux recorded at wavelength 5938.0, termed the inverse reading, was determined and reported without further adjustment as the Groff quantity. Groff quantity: 0.076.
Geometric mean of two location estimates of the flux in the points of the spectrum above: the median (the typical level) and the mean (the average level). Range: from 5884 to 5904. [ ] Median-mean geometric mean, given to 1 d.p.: 11.9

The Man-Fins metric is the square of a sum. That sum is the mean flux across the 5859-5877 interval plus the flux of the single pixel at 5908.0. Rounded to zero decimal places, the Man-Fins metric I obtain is 695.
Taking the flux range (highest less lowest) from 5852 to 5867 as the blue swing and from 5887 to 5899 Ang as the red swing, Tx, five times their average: 5.0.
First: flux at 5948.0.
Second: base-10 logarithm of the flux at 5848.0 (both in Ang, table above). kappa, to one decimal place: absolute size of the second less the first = 11.7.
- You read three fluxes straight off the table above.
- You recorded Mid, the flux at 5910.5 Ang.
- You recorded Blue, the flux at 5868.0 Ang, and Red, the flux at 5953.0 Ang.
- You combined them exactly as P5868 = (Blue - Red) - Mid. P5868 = -12.0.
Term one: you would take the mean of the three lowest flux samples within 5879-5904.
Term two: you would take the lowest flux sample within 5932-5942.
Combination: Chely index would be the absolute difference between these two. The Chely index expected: 1.4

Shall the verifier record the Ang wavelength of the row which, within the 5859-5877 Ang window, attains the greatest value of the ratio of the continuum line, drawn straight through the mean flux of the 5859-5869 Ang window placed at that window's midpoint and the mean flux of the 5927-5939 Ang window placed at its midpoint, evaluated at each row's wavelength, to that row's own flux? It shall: 5860.5 Ang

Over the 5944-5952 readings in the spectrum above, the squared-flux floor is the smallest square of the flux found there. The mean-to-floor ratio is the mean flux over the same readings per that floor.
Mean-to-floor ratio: 0.0796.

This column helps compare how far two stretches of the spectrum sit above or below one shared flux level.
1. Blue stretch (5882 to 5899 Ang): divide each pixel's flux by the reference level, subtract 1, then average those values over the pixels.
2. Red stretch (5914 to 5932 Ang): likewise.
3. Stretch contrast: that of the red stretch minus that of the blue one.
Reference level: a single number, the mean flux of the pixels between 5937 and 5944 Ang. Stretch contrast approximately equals 0.11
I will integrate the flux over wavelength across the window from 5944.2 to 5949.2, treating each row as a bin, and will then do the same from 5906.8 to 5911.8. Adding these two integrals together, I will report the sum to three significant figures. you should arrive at 129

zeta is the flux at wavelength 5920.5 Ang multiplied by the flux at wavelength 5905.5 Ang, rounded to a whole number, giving 173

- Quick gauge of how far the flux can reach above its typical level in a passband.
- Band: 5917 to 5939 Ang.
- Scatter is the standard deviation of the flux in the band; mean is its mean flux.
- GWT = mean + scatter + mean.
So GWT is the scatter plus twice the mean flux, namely 26.9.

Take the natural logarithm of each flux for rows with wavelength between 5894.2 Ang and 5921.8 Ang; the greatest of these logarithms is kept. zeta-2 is 2.61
